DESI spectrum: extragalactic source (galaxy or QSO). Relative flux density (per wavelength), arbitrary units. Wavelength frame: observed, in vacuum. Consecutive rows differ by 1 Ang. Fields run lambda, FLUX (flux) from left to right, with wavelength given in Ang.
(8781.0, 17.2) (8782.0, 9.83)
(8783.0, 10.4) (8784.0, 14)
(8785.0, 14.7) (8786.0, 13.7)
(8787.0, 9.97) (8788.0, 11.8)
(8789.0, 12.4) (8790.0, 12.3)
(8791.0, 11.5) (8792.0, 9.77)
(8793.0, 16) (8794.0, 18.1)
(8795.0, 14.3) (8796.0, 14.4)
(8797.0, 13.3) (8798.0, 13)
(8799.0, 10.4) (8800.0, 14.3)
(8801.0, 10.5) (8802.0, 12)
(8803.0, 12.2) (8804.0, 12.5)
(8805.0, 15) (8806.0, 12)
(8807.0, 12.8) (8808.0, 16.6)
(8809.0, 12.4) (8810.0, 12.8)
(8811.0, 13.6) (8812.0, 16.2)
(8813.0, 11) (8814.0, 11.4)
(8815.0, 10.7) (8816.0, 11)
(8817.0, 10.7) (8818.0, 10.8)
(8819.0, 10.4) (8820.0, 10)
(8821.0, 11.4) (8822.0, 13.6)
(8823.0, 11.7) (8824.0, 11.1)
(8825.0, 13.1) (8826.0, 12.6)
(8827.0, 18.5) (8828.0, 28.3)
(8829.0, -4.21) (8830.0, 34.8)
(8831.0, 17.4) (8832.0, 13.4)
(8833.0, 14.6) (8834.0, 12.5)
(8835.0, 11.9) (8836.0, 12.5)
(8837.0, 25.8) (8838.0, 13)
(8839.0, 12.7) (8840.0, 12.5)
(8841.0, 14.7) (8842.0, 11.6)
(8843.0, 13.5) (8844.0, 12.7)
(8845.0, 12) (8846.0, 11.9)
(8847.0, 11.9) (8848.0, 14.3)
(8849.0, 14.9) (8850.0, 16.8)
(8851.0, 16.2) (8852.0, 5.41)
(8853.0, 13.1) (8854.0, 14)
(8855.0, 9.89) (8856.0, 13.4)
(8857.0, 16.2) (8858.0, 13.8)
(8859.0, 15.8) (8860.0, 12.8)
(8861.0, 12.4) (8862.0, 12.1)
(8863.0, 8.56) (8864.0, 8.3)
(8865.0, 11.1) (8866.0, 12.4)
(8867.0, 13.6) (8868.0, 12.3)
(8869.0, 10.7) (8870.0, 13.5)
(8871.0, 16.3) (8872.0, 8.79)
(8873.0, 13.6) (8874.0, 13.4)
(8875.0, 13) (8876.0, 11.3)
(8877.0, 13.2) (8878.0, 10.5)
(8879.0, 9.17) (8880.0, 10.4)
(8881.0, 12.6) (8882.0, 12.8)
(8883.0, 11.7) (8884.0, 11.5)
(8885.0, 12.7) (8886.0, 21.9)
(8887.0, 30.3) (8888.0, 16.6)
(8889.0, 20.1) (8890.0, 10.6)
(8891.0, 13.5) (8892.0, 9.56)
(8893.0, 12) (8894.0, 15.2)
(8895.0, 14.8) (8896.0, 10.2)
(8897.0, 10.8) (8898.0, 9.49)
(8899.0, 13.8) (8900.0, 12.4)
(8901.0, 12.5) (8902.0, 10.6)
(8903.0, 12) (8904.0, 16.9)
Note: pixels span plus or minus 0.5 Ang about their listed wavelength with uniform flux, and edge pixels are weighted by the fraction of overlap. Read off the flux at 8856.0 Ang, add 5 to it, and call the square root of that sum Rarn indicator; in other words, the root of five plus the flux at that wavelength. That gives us 4.3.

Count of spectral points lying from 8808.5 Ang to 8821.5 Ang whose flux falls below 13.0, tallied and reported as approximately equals 11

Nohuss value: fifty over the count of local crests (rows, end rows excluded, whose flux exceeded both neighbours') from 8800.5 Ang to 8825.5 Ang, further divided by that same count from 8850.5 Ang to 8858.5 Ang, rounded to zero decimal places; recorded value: 4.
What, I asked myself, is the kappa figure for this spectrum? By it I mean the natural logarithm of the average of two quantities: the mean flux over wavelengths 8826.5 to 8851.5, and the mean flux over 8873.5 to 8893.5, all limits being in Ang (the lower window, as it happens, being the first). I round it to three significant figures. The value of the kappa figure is 2.67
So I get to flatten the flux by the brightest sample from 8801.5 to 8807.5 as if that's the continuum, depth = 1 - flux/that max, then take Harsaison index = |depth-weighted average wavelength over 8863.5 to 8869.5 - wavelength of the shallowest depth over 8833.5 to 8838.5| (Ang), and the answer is 29.1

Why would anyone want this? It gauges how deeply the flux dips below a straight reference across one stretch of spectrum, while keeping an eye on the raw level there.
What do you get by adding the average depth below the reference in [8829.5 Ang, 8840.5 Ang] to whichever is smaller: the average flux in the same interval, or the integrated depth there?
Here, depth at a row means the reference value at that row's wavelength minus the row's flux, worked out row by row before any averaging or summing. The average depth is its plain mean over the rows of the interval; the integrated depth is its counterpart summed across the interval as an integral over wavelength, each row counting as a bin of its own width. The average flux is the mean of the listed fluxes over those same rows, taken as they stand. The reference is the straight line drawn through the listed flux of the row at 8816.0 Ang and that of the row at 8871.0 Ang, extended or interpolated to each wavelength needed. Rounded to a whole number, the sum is -44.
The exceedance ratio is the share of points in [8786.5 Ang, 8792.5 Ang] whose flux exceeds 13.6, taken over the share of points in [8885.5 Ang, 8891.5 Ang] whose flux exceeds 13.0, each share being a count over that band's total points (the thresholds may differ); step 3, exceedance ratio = 0.0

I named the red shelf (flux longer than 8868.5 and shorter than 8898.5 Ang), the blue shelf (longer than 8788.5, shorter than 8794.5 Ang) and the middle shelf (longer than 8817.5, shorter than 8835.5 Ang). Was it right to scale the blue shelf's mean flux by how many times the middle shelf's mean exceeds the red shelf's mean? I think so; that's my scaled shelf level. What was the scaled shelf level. 14.0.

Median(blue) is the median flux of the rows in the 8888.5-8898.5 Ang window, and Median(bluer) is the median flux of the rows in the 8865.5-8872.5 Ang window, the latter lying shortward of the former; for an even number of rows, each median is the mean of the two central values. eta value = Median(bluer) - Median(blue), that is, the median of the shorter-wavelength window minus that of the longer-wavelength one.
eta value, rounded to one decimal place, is 1.0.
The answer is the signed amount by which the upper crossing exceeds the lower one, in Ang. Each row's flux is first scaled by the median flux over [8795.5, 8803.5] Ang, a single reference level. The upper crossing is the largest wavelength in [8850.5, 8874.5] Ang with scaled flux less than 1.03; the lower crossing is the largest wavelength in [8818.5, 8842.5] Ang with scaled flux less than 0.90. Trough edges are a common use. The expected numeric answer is 43 Ang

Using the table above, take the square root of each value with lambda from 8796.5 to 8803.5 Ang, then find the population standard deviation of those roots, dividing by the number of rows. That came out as 0.191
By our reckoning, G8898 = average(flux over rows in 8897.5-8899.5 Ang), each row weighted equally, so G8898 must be 11.6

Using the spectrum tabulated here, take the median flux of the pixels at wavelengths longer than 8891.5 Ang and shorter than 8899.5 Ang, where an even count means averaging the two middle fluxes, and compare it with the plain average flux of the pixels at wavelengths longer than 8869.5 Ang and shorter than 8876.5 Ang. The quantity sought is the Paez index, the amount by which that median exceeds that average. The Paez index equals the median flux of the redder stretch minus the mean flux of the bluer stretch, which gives -1.4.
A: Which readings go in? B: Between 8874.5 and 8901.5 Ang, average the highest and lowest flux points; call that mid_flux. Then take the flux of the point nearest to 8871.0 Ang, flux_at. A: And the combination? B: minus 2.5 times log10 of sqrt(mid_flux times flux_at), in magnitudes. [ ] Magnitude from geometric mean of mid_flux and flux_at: -3.13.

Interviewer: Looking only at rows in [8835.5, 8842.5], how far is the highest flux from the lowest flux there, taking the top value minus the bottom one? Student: 14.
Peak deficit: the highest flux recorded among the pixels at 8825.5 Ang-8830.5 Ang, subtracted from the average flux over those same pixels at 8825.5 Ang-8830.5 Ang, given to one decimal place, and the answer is -16.8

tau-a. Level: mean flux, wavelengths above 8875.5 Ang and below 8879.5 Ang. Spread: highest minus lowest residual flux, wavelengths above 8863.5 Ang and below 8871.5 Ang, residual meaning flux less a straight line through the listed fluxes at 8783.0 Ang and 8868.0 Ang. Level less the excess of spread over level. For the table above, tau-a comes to 14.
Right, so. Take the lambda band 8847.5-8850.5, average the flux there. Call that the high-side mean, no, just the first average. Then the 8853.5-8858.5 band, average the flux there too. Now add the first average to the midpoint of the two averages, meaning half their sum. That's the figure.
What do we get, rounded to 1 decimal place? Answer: 29.7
